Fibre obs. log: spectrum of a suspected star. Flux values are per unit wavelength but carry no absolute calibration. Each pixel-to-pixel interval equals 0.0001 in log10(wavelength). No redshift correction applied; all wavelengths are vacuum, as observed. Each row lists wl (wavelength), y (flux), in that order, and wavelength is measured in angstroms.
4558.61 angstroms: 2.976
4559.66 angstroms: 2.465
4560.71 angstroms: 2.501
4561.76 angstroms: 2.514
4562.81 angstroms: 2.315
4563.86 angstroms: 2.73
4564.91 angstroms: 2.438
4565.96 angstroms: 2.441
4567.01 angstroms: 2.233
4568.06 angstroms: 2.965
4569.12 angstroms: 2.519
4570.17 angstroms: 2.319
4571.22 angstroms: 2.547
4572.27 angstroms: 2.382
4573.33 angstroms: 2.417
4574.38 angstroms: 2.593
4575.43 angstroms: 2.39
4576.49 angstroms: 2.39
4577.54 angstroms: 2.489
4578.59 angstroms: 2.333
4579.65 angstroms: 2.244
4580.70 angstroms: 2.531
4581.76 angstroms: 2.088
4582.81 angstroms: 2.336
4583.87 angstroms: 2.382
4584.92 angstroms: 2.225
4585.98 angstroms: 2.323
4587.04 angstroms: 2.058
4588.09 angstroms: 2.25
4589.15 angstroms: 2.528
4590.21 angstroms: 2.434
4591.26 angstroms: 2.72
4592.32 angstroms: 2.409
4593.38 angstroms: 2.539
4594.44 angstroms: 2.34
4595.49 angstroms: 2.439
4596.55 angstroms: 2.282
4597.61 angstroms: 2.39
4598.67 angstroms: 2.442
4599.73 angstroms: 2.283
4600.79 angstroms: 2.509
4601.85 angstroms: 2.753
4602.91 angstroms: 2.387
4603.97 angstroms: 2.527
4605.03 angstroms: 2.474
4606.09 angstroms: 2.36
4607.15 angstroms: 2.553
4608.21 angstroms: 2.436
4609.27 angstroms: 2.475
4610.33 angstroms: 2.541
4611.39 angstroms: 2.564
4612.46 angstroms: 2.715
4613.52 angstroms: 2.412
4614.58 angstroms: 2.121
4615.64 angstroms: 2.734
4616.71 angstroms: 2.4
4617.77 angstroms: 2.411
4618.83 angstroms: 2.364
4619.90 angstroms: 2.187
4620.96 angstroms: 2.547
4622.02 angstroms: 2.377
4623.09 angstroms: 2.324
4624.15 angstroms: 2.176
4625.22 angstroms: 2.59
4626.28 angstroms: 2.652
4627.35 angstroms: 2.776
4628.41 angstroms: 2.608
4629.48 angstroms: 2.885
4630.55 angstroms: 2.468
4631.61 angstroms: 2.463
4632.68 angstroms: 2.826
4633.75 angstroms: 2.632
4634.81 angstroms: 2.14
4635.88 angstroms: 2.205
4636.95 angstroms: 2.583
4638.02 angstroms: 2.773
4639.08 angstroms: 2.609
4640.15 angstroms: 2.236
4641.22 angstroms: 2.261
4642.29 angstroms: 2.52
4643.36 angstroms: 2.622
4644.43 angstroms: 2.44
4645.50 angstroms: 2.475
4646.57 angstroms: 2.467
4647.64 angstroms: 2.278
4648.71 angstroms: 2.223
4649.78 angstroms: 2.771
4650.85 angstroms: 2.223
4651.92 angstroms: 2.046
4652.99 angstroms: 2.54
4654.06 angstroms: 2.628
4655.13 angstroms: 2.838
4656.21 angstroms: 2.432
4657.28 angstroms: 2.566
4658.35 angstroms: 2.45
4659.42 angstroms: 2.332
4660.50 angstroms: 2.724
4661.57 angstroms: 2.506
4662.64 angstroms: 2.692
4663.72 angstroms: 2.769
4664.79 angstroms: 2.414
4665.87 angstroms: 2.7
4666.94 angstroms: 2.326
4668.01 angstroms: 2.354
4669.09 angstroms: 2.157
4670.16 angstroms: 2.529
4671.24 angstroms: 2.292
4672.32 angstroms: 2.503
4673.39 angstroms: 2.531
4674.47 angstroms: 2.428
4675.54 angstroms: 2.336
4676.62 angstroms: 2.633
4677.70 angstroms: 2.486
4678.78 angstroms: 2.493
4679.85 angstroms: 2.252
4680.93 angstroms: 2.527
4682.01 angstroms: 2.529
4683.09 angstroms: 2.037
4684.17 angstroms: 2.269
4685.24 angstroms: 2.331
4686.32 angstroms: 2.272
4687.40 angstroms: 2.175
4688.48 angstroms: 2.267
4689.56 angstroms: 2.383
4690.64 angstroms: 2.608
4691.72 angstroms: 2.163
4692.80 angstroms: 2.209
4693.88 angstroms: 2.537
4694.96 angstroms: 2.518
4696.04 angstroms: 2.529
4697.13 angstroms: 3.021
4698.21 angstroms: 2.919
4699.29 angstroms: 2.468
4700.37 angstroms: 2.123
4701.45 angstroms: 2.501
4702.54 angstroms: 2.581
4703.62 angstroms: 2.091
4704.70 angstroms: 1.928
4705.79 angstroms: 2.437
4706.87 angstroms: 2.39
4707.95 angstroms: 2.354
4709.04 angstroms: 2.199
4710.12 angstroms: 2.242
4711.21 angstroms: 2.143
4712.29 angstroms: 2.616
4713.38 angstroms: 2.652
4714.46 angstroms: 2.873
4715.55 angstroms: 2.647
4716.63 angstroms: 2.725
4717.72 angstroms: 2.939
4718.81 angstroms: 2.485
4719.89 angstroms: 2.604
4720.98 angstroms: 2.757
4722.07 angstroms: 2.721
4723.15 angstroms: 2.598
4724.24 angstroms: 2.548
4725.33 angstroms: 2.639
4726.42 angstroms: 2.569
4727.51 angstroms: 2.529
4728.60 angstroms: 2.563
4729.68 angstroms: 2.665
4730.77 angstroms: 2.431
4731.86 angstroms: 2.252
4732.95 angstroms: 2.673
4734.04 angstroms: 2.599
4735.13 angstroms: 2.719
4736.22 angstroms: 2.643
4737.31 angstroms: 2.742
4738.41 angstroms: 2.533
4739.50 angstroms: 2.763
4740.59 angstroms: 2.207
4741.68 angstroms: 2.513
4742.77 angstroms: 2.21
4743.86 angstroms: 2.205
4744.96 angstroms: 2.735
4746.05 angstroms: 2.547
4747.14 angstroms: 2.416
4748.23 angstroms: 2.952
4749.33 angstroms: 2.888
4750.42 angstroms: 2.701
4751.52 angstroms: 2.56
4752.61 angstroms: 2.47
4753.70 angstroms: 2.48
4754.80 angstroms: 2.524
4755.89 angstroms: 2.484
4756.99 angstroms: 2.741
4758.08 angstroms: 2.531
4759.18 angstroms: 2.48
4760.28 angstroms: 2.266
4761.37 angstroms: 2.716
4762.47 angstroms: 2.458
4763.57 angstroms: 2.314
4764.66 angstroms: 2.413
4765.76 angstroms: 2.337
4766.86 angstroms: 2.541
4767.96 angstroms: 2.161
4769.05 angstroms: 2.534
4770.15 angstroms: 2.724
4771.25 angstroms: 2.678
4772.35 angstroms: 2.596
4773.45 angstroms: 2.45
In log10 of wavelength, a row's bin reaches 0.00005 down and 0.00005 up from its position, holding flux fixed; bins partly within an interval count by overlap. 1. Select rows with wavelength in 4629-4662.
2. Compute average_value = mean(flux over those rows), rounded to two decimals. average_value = 2.49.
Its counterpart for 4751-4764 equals 2.50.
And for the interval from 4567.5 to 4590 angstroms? 2.40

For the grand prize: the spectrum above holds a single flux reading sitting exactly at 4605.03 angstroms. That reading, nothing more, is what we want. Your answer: 2.474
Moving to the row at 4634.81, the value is 2.14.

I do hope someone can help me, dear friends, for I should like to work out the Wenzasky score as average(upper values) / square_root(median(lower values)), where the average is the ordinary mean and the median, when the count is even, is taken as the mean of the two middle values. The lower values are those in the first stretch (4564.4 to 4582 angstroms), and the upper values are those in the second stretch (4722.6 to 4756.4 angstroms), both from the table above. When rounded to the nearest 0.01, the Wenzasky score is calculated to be 1.65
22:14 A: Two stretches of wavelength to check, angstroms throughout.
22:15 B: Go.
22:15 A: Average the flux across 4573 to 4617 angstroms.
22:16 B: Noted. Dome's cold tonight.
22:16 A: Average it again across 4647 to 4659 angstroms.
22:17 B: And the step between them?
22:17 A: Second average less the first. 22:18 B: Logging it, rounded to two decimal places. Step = 0.03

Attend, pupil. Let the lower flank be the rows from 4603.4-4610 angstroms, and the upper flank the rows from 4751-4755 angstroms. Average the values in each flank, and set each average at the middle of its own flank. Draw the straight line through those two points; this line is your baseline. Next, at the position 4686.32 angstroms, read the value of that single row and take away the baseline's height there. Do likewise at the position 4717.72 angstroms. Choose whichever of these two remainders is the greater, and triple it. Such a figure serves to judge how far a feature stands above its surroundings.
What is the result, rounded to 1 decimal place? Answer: 1.3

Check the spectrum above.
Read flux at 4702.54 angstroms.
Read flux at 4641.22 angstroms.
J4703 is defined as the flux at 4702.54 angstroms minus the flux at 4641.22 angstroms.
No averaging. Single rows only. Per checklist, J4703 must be 0.32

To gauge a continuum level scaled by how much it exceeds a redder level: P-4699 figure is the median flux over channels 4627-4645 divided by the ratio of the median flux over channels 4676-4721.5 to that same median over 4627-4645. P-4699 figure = 2.68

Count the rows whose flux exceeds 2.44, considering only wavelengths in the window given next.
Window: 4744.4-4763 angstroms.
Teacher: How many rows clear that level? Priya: 15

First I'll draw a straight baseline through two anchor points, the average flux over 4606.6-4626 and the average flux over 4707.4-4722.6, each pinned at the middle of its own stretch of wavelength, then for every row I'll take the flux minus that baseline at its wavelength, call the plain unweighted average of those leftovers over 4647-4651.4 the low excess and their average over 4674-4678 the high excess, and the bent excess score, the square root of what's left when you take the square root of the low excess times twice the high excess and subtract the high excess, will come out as 0.39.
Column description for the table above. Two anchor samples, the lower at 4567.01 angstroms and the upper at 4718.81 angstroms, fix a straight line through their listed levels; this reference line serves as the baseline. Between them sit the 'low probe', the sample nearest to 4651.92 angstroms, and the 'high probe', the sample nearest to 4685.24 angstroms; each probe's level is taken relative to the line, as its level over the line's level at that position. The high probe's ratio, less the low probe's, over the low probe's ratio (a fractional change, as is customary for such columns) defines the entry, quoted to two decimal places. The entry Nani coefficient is 0.11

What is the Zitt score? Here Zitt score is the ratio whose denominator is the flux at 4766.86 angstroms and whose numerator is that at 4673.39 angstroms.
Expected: 1.00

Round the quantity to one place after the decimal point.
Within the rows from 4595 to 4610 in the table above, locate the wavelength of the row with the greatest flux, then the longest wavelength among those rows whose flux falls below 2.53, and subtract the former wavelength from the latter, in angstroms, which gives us 7.4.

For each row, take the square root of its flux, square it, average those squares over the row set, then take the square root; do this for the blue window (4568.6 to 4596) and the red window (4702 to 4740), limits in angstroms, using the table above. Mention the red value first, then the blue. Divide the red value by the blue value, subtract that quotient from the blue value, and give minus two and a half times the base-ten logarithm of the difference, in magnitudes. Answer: 0.716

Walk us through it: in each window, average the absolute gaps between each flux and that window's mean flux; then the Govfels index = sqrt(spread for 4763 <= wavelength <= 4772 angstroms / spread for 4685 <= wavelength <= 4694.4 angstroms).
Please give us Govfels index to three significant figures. 1.13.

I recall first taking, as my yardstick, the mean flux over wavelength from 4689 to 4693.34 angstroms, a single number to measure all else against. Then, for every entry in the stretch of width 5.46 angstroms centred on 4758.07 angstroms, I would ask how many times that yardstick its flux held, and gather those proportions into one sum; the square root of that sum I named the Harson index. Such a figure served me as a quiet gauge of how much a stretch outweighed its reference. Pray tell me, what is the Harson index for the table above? 2.31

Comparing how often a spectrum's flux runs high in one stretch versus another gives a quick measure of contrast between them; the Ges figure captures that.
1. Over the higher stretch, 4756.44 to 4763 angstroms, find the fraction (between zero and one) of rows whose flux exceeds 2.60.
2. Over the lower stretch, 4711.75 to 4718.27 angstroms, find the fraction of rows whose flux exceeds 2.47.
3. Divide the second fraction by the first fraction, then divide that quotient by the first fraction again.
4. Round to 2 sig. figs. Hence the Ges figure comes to 9.0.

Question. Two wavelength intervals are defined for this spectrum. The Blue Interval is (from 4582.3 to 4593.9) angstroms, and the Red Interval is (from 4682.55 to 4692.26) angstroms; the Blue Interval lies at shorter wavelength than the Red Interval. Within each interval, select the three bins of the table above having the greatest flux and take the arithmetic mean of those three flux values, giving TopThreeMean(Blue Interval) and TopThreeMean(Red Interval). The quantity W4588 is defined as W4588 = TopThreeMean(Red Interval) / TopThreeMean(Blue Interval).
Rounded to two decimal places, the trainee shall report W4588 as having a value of 0.94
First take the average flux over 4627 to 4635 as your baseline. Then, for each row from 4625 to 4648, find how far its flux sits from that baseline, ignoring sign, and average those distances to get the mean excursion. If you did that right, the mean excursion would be 0.17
